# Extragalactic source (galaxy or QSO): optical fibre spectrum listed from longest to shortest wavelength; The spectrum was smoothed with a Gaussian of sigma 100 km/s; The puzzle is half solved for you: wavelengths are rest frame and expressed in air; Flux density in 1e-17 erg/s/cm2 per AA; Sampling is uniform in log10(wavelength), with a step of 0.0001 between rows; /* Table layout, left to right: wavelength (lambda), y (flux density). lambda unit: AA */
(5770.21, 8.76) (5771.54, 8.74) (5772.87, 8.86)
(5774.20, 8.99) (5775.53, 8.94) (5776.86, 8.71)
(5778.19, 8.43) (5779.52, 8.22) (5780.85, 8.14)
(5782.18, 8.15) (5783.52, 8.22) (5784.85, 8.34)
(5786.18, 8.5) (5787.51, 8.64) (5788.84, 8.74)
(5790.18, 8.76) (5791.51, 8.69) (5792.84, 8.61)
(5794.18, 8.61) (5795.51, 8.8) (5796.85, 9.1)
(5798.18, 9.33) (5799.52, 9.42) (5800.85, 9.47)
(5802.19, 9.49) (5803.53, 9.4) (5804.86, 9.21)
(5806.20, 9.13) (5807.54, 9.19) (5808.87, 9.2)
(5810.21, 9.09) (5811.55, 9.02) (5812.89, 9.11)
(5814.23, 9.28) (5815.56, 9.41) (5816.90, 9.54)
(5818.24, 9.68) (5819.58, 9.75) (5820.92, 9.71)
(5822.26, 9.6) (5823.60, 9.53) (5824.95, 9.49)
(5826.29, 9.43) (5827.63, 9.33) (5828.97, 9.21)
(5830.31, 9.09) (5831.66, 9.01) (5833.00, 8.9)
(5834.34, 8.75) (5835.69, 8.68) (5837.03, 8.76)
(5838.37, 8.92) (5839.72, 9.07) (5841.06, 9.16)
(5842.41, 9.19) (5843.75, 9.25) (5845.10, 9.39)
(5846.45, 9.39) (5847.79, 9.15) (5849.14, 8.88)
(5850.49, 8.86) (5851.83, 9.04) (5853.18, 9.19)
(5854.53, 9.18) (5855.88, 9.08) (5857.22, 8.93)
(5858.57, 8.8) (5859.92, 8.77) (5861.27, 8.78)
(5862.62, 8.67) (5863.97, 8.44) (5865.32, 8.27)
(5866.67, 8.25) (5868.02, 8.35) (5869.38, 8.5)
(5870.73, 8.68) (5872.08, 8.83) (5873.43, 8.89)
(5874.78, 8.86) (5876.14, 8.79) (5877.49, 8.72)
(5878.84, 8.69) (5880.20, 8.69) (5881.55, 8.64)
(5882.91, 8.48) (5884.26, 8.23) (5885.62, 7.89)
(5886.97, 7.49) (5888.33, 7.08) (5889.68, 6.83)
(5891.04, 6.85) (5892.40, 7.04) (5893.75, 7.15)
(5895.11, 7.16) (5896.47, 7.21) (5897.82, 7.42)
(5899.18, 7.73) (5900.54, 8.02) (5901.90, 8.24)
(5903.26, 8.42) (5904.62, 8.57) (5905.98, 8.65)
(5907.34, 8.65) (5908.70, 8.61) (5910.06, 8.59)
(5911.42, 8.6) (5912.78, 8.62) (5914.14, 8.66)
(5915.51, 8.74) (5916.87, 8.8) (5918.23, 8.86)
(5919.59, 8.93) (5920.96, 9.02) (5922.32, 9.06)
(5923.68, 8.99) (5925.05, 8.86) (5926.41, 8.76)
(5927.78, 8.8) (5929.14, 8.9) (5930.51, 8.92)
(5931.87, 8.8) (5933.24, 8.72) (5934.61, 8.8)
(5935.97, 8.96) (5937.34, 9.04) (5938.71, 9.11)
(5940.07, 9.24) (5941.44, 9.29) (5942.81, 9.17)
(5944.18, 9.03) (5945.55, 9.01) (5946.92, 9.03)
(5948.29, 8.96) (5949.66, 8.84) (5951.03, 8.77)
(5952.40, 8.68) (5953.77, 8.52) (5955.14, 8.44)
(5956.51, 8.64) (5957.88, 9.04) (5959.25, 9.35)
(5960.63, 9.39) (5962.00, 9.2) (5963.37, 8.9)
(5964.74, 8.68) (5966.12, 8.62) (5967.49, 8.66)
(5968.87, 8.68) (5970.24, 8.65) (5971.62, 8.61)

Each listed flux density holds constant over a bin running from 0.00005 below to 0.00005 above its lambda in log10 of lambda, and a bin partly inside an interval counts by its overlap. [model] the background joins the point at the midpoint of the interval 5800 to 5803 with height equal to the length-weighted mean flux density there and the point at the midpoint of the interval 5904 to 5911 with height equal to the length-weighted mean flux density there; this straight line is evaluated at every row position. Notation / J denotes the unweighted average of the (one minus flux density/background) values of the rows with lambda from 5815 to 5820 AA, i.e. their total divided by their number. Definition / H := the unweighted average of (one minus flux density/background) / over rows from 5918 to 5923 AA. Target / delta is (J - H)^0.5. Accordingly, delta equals 0.16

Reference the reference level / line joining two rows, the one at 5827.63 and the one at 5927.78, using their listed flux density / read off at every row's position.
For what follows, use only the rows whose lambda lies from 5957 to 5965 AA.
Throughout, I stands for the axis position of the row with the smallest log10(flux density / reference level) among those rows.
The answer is 5964.74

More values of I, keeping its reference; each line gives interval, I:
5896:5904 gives 5896.47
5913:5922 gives 5914.14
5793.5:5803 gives 5794.18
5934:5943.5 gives 5934.61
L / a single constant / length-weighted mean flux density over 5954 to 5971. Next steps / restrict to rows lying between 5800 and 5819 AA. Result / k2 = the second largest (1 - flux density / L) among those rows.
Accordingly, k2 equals -0.03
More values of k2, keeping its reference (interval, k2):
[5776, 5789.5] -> 0.08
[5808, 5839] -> 0.01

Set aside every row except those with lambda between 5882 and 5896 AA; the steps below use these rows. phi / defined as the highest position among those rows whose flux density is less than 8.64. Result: 5895.11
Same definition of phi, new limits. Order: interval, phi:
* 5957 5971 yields 5966.12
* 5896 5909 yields 5908.70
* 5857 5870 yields 5869.38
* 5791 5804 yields 5794.18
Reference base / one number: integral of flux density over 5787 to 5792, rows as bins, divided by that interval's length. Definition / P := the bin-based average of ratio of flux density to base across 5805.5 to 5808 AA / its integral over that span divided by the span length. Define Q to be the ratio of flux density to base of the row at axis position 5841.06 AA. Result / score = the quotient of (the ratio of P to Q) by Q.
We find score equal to 0.95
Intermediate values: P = 1.05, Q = 1.05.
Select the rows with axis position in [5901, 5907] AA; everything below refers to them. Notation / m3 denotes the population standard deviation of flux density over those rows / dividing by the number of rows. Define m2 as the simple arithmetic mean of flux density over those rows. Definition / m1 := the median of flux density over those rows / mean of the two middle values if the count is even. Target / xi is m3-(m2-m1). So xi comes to 0.18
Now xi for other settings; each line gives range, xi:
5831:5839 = 0.11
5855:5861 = 0.09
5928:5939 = 0.13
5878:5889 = 0.77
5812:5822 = 0.27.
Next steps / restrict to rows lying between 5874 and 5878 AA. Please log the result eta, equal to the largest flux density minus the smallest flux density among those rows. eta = 0.14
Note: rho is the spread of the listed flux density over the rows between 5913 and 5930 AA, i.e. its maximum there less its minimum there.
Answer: 0.40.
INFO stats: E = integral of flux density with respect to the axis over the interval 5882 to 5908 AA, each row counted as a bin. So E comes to 201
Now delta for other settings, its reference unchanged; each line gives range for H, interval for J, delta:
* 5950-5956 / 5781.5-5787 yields 0.42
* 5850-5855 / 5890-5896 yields 0.44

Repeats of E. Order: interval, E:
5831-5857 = 235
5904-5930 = 228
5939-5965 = 233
